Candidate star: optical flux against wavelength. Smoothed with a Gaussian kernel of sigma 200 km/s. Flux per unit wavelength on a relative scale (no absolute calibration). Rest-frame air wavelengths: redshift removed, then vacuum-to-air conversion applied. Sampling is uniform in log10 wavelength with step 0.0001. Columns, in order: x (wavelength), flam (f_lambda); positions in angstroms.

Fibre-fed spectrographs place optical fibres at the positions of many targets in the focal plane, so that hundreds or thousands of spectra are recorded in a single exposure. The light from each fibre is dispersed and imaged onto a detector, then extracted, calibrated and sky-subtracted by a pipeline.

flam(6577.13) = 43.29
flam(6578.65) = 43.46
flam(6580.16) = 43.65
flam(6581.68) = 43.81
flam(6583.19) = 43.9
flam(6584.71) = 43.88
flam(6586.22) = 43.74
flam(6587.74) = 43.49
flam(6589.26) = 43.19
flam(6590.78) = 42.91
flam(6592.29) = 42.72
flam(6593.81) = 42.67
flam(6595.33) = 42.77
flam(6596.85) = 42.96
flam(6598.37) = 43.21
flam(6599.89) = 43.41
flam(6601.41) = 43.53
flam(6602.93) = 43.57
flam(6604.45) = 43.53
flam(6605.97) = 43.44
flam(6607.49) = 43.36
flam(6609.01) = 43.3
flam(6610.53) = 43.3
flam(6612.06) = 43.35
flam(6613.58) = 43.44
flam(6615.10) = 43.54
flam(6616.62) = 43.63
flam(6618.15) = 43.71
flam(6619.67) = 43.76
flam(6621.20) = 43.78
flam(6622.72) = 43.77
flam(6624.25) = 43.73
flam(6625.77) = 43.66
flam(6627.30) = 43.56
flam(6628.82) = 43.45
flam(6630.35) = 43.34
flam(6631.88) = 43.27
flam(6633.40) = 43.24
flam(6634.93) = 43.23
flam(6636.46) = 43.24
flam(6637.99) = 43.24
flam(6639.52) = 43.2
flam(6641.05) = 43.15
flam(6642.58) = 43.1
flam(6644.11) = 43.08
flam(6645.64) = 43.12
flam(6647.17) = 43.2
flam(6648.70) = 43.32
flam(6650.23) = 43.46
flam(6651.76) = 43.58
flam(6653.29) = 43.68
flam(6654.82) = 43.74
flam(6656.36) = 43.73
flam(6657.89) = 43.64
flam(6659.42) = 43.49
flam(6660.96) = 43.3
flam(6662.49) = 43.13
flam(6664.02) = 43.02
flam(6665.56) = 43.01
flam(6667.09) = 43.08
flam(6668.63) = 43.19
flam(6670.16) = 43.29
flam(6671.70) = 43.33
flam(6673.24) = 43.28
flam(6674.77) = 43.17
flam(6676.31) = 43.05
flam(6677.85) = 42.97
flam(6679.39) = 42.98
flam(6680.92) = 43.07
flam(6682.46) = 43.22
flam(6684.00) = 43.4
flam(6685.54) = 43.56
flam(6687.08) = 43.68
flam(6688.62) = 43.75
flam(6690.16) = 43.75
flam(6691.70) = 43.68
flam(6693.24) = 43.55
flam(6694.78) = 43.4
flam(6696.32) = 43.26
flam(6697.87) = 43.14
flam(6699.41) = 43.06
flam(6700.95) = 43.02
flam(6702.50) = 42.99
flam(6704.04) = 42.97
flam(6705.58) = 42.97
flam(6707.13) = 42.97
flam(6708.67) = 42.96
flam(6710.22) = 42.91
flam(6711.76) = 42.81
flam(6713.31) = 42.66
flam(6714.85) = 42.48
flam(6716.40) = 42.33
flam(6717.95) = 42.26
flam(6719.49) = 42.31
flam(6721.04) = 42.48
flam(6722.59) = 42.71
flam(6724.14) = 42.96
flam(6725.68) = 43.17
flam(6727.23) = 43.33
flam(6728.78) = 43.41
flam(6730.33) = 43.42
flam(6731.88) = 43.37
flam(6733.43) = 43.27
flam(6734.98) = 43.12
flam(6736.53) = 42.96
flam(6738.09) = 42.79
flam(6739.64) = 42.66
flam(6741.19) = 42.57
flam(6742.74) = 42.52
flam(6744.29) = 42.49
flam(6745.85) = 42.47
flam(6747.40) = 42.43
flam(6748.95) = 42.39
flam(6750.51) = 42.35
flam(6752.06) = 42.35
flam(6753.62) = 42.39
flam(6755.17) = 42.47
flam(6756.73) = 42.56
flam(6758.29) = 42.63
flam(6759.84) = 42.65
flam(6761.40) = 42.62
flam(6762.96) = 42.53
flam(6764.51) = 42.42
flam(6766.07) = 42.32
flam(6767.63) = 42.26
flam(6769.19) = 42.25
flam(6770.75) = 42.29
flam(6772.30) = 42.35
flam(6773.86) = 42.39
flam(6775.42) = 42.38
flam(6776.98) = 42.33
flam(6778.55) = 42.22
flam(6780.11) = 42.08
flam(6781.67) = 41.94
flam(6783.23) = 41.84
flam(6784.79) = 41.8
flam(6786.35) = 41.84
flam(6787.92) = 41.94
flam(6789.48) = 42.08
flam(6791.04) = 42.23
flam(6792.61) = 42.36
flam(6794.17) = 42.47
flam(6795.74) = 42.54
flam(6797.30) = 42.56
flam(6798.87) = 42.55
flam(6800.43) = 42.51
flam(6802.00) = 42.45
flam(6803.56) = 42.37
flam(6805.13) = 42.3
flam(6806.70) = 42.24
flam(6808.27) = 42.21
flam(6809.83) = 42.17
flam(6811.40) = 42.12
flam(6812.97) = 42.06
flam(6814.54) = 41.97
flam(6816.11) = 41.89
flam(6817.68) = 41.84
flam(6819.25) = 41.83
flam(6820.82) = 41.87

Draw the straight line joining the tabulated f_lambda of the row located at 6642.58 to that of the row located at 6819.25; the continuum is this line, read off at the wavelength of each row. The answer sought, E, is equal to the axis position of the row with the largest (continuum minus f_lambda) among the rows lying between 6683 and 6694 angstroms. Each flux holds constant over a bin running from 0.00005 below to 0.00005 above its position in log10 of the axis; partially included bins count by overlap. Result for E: 6684.00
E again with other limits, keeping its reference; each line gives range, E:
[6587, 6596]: 6593.81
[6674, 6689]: 6677.85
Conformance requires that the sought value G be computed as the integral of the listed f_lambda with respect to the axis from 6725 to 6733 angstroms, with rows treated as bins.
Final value 347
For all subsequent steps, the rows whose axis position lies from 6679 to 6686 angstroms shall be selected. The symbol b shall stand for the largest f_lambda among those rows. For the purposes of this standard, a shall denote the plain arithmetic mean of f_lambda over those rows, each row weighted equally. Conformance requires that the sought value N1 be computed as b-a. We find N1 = 0.31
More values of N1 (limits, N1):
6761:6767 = 0.15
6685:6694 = 0.09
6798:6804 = 0.08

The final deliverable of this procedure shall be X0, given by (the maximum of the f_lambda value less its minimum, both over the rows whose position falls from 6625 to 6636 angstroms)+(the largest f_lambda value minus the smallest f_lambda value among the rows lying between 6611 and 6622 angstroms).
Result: 0.9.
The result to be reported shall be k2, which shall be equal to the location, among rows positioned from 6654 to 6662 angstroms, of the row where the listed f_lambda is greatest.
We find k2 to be 6654.82 angstroms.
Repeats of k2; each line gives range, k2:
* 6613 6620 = 6619.67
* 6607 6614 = 6613.58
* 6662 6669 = 6668.63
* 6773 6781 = 6773.86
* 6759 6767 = 6759.84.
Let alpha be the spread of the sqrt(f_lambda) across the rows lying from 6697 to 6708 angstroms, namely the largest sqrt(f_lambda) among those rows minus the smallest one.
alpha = 0.013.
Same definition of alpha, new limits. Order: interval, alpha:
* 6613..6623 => 0.026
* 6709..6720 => 0.050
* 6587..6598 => 0.062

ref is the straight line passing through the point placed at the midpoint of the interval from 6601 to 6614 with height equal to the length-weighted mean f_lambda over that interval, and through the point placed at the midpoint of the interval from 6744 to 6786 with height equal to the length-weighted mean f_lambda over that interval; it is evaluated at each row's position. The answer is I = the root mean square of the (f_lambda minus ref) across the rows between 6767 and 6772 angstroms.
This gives 0.04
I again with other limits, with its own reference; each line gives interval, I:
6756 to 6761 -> 0.24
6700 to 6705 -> 0.23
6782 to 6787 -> 0.37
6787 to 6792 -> 0.15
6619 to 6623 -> 0.44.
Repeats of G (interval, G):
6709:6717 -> 341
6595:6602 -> 302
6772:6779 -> 296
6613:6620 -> 305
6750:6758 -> 339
